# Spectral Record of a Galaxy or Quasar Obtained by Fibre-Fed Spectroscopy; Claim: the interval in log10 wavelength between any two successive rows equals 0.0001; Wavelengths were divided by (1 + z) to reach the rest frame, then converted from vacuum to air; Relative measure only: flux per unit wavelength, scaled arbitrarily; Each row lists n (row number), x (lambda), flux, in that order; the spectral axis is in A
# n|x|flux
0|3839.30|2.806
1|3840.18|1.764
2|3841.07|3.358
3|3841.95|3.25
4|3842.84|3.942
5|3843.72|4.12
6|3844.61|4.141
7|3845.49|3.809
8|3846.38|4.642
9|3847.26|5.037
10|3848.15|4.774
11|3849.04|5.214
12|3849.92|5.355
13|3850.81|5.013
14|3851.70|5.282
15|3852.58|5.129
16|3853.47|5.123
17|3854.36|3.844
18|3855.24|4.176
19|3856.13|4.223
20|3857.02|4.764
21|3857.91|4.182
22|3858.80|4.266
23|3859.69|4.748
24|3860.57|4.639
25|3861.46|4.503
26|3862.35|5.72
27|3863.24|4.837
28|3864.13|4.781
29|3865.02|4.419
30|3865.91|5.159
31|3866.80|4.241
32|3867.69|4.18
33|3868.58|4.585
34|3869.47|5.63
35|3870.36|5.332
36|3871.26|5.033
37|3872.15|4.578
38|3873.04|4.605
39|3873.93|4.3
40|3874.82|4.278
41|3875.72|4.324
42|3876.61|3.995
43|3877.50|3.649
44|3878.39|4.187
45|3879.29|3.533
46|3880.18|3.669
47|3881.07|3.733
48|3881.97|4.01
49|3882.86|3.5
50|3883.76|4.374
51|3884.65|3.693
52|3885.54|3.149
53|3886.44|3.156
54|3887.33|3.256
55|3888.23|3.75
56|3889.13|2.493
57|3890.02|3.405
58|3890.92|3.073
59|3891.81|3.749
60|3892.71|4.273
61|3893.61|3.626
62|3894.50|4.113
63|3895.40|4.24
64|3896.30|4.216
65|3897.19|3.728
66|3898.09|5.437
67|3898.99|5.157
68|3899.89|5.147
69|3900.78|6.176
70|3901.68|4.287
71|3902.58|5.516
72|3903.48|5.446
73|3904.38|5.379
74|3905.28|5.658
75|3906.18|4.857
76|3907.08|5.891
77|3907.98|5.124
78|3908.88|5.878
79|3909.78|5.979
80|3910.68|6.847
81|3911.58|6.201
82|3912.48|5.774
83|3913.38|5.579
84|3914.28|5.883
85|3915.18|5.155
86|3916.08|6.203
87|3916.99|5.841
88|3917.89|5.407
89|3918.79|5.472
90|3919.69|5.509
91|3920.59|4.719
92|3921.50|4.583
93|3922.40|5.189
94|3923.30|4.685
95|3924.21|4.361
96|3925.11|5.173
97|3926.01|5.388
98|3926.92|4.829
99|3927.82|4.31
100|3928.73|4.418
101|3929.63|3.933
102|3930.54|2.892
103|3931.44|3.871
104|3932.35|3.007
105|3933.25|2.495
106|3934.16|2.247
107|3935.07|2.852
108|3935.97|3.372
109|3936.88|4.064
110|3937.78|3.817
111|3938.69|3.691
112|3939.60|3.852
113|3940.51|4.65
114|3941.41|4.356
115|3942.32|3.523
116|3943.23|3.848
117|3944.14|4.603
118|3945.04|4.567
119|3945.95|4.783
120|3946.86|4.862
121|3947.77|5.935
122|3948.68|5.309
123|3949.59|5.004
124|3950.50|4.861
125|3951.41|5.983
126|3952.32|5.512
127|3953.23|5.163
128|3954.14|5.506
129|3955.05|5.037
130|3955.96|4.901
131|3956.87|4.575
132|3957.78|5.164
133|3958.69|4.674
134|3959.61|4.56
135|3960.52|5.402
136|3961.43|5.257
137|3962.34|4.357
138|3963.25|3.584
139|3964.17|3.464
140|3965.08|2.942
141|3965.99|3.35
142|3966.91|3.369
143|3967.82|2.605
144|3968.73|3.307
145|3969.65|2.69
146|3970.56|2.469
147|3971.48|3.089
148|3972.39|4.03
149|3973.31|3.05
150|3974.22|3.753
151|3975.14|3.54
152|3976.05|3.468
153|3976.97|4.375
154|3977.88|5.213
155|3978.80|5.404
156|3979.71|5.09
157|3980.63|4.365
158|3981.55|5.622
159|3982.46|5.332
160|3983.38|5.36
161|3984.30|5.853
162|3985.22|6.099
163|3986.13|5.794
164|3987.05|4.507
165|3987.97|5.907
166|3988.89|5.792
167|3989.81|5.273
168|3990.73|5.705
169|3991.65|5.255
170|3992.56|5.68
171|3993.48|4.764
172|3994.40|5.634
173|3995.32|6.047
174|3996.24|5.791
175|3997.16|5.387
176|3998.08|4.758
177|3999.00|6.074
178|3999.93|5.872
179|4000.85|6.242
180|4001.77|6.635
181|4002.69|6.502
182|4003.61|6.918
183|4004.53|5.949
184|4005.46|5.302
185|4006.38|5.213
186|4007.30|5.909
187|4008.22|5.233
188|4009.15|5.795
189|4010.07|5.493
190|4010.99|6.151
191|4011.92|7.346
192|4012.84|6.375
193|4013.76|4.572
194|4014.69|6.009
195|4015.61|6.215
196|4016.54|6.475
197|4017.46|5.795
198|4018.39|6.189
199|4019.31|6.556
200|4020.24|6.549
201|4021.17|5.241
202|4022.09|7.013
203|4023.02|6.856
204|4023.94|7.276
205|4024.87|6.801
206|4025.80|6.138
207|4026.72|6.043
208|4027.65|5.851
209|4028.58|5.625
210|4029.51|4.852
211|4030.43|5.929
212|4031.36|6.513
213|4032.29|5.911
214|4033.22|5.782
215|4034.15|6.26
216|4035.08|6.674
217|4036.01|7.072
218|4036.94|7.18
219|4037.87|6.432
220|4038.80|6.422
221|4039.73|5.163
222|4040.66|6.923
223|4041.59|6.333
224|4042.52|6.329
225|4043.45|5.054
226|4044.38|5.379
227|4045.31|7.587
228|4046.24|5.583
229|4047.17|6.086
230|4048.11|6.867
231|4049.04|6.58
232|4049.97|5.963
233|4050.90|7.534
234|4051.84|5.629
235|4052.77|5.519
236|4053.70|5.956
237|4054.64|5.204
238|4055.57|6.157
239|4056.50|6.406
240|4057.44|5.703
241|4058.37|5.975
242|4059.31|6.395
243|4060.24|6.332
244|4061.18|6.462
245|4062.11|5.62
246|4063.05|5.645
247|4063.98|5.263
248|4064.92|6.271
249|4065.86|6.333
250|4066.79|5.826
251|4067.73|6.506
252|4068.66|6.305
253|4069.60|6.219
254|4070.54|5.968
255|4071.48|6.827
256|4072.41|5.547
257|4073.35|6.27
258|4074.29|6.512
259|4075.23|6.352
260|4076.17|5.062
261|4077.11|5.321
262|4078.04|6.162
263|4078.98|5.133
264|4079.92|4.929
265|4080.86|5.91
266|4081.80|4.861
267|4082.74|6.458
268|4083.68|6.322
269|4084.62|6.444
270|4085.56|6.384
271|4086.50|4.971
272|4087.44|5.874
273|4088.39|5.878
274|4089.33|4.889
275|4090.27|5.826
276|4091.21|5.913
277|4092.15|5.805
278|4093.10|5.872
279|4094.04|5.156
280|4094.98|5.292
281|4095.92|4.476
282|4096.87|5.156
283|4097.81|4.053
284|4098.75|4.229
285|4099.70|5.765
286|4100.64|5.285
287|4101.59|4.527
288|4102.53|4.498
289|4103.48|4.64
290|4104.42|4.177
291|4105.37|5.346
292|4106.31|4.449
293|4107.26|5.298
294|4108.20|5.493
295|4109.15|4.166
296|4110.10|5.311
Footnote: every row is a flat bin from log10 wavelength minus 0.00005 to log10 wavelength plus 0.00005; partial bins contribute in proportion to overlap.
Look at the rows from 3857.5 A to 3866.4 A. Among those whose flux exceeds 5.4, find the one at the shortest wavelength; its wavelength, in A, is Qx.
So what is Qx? 3862.35 A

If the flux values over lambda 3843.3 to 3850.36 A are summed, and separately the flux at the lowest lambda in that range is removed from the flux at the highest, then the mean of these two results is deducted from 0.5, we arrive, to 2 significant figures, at -19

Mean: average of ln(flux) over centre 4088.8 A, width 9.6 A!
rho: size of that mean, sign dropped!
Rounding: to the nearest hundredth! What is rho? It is 1.75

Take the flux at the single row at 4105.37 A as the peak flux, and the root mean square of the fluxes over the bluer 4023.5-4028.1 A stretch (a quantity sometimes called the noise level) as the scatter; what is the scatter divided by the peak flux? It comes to 1.2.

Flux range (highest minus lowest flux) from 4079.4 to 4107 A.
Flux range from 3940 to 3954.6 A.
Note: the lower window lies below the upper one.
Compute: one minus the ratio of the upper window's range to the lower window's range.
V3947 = 0.0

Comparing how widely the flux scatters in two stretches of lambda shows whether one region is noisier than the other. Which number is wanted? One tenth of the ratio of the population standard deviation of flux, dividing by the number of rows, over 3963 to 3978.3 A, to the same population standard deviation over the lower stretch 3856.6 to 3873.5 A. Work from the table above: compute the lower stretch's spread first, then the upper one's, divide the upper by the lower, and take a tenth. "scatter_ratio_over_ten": 0.148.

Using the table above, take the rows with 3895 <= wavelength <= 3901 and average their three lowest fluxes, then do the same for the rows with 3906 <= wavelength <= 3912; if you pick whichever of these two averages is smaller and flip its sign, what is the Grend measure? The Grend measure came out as -4.1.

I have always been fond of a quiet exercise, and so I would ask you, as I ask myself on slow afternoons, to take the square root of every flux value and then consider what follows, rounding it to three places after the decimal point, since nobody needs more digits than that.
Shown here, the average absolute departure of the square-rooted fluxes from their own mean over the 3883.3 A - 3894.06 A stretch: 0.110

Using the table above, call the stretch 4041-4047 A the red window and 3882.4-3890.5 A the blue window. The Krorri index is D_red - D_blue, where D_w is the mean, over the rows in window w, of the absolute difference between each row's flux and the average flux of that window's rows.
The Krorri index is 0.34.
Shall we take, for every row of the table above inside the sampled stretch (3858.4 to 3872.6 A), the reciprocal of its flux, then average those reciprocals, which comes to 0.21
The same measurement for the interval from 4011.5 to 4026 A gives 0.16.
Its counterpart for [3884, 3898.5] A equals 0.28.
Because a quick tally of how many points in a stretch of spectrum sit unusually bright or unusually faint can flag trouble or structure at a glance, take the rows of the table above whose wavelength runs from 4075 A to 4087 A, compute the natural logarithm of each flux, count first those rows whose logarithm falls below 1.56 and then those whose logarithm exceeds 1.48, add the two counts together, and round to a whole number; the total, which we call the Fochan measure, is 13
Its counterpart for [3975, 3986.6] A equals 13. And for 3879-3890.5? 13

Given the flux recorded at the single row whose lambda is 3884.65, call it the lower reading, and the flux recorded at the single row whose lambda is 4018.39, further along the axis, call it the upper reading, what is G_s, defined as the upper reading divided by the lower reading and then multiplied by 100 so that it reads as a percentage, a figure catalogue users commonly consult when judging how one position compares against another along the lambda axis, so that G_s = 168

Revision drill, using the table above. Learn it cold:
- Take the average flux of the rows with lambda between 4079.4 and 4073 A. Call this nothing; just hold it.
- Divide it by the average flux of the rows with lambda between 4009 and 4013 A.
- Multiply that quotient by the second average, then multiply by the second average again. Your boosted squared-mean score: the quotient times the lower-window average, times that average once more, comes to 36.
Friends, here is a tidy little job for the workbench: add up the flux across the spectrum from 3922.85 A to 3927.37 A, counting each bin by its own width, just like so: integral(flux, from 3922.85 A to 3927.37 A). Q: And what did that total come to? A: 22.1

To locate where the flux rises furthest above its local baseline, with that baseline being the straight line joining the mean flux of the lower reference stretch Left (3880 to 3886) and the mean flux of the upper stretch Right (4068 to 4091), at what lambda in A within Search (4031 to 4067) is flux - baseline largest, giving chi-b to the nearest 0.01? 4045.31 A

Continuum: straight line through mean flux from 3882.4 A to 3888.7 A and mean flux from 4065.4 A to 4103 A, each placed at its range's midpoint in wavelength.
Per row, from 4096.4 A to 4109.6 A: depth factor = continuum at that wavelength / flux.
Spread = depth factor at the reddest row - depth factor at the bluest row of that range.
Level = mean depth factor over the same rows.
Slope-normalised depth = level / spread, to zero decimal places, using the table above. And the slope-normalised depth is 4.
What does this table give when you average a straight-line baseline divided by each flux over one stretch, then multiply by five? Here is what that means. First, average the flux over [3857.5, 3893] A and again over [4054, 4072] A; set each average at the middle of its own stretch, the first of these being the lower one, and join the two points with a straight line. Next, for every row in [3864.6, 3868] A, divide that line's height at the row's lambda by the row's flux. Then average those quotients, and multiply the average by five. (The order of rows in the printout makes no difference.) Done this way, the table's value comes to 4.6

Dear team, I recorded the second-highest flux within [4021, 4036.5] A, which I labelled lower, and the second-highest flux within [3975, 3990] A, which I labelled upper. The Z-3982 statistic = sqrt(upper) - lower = -4.6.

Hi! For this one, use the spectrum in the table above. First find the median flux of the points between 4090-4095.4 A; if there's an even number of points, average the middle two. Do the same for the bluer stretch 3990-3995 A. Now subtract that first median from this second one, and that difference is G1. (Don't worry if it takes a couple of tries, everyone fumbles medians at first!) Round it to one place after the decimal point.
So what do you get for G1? -0.2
